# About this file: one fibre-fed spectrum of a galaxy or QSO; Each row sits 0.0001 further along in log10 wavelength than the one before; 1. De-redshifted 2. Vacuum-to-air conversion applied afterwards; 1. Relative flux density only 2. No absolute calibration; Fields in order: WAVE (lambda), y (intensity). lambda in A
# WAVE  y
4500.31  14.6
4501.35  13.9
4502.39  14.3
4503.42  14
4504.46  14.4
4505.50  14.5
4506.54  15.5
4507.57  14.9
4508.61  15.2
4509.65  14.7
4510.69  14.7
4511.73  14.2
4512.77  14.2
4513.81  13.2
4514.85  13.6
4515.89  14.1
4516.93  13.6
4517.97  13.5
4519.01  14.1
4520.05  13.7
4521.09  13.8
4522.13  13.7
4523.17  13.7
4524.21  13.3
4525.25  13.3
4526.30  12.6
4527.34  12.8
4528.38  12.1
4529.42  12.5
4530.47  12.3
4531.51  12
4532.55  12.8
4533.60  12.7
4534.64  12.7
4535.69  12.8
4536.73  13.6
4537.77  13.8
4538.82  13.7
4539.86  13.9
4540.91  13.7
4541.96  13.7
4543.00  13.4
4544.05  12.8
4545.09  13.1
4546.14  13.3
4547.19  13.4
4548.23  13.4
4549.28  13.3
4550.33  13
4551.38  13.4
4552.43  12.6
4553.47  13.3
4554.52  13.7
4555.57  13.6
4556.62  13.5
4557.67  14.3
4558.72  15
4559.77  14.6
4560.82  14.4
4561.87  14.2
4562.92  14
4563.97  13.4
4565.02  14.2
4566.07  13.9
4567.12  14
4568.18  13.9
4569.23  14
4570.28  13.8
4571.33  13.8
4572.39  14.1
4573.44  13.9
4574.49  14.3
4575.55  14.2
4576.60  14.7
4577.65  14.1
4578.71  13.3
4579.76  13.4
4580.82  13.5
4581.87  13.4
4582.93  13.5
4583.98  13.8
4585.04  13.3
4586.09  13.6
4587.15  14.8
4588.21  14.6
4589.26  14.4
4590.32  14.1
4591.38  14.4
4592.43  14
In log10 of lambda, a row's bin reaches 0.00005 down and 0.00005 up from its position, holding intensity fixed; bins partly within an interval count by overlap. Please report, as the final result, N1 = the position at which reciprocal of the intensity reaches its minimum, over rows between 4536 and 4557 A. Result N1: 4539.86 A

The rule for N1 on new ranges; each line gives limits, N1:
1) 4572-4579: 4576.60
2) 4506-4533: 4506.54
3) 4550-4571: 4558.72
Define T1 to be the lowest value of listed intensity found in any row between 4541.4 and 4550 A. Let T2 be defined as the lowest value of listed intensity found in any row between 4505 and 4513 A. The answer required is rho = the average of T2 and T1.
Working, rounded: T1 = 12.8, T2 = 14.2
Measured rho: 13.5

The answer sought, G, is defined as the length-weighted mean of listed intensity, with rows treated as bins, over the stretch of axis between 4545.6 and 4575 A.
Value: 13.8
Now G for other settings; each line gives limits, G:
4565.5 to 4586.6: 13.8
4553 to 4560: 14.0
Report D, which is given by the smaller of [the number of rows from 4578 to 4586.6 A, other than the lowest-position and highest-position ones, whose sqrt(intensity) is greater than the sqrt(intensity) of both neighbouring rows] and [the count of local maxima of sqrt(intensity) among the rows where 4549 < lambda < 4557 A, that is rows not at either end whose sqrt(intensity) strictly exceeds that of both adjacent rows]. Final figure 2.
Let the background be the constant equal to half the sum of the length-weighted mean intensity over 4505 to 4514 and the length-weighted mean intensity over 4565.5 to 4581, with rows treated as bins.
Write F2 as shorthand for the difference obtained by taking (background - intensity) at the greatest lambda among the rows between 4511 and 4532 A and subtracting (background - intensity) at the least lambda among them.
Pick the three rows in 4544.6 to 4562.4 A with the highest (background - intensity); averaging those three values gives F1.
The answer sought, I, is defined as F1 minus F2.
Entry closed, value -0.8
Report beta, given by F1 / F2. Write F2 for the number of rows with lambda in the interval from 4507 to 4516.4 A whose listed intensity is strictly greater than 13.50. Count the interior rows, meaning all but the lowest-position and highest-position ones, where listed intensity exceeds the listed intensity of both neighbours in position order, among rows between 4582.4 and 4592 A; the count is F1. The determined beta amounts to 0.25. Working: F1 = 2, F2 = 8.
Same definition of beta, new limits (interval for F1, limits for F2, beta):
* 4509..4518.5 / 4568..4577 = 0.11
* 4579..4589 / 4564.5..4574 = 0.33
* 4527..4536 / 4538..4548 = 0.50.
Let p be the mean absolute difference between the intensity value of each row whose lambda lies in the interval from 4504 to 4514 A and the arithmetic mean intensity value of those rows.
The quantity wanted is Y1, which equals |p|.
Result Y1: 0.45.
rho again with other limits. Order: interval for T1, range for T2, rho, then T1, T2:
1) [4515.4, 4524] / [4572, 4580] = 13.4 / 13.5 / 13.3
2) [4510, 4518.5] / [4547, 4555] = 12.9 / 13.2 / 12.6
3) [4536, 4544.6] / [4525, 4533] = 12.4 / 12.8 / 12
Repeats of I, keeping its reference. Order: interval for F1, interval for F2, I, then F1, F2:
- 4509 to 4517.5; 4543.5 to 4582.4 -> 1.4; 0.8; -0.60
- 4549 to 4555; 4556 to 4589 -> 2.4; 1.3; -1.10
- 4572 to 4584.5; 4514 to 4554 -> 0.6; 0.9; 0.30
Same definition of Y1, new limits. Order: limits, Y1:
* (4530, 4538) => 0.43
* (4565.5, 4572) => 0.07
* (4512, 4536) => 0.56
